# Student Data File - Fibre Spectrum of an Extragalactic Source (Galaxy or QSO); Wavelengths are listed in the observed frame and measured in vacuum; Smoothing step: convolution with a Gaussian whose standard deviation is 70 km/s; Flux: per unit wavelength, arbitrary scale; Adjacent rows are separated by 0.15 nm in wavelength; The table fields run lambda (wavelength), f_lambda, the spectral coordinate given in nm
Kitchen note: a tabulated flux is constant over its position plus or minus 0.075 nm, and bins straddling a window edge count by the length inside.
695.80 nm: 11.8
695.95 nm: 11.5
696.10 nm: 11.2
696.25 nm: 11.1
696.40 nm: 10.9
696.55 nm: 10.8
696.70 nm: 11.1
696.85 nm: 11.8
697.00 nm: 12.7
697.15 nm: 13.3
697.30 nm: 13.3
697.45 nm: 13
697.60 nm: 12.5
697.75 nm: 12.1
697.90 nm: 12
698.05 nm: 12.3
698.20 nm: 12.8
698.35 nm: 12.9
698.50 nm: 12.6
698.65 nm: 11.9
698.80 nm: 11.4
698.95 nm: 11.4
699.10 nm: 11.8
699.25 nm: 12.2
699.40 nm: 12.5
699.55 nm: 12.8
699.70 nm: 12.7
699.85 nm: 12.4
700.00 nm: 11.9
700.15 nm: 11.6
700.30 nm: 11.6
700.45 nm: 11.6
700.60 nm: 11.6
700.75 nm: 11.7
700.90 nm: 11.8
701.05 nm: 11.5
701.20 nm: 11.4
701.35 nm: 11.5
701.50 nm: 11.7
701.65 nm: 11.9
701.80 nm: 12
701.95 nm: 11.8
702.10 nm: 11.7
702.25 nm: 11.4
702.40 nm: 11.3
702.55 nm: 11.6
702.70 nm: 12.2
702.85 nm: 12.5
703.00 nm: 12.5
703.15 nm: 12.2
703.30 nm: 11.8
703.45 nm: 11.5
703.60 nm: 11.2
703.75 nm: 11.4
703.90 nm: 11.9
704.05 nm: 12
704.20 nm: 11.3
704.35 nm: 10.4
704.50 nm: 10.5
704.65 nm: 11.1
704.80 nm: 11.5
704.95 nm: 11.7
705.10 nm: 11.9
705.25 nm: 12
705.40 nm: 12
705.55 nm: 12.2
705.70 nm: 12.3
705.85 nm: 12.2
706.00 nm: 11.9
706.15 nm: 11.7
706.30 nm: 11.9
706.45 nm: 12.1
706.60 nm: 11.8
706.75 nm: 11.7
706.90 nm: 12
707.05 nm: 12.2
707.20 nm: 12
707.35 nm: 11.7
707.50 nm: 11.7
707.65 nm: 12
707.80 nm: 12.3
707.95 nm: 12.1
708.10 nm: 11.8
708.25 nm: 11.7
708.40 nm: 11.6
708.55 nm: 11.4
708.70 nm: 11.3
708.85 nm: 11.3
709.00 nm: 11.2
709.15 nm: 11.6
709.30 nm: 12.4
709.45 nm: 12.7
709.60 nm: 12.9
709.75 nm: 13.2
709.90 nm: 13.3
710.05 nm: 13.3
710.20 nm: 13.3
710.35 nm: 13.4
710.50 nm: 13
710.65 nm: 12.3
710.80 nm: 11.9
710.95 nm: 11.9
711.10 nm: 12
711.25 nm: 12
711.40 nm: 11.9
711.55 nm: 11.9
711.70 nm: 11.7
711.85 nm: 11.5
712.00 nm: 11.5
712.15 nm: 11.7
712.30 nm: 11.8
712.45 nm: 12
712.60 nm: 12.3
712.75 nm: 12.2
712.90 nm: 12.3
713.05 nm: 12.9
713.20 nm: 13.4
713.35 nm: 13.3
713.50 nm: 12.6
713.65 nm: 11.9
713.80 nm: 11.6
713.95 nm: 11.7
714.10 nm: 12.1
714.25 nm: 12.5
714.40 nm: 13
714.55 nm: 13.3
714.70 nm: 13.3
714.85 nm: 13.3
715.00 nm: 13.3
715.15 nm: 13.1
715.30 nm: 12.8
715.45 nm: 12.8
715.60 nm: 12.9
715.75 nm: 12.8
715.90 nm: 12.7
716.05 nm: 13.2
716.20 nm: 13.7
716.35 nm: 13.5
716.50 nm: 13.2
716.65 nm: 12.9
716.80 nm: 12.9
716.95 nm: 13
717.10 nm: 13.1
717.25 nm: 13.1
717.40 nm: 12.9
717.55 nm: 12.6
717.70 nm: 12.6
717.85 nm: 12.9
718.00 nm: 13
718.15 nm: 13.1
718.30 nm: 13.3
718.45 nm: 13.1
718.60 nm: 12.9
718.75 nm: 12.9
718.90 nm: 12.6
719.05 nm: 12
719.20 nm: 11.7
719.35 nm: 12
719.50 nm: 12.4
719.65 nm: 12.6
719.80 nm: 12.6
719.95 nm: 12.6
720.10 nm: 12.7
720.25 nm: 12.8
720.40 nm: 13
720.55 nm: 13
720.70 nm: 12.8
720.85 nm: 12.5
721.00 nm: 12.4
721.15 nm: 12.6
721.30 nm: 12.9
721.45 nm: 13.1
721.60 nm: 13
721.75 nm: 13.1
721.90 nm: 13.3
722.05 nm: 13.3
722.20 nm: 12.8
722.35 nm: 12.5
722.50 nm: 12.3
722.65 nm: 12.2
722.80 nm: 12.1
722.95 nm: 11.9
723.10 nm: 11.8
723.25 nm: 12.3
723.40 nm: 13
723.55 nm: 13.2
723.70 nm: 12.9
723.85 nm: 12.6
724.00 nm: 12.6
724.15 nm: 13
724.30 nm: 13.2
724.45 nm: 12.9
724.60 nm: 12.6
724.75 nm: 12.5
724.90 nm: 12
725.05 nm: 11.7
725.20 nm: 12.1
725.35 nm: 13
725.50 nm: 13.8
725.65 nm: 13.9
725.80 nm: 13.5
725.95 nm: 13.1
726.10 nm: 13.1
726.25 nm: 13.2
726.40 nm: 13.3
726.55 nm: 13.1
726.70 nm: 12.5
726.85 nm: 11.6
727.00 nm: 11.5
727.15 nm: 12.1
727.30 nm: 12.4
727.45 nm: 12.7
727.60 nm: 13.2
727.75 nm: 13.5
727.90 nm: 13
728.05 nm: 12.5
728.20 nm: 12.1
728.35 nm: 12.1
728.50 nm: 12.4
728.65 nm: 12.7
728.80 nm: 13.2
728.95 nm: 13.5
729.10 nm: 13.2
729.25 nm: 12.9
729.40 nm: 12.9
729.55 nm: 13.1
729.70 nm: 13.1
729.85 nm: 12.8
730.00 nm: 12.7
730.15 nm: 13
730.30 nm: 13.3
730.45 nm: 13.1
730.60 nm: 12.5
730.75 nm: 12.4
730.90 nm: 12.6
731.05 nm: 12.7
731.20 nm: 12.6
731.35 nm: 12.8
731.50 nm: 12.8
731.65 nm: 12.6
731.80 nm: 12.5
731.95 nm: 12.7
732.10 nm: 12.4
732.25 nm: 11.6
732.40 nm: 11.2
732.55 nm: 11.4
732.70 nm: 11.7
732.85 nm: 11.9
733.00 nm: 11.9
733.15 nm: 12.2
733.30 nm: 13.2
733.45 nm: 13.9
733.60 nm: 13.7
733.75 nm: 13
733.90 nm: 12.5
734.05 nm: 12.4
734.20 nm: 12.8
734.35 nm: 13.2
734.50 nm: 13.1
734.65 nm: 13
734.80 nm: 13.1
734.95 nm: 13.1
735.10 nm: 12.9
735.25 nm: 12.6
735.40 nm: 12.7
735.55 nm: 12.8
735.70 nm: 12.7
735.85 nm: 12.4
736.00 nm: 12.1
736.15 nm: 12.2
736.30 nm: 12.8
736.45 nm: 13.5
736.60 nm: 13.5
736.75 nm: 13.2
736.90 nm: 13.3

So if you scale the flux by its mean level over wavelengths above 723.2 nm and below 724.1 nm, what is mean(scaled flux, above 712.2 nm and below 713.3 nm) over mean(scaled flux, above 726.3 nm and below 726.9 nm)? 0.98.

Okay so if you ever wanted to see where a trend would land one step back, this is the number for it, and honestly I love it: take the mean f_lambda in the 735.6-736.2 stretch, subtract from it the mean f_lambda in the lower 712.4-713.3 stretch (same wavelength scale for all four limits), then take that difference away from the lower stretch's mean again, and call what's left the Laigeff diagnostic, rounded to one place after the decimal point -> 12.7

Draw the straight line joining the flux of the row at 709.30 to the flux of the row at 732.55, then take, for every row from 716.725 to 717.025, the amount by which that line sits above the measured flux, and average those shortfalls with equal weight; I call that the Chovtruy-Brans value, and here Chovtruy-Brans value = -0.9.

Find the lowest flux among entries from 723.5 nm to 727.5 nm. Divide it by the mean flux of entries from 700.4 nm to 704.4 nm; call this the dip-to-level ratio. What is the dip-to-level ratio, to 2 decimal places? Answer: 0.98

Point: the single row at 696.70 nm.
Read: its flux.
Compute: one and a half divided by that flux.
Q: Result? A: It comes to 0.135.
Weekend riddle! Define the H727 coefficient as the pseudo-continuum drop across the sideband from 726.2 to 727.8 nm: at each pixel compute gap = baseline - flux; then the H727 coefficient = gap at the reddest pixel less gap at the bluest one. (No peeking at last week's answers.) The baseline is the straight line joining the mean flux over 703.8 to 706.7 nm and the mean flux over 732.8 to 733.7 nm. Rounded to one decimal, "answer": -0.2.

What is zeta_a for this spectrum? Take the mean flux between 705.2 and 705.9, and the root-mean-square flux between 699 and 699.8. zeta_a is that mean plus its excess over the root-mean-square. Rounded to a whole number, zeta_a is 12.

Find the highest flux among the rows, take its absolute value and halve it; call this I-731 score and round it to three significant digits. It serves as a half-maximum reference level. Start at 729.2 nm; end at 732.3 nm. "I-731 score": 6.65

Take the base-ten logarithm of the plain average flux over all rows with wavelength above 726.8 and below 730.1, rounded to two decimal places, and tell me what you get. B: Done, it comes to 1.10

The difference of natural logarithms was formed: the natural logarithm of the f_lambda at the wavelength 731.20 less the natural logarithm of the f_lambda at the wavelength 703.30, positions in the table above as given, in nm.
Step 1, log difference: 0.066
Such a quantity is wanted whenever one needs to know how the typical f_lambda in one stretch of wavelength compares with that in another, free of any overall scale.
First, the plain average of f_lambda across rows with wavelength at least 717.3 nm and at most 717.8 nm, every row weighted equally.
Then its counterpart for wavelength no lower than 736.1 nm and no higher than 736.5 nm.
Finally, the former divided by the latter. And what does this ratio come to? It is 0.99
